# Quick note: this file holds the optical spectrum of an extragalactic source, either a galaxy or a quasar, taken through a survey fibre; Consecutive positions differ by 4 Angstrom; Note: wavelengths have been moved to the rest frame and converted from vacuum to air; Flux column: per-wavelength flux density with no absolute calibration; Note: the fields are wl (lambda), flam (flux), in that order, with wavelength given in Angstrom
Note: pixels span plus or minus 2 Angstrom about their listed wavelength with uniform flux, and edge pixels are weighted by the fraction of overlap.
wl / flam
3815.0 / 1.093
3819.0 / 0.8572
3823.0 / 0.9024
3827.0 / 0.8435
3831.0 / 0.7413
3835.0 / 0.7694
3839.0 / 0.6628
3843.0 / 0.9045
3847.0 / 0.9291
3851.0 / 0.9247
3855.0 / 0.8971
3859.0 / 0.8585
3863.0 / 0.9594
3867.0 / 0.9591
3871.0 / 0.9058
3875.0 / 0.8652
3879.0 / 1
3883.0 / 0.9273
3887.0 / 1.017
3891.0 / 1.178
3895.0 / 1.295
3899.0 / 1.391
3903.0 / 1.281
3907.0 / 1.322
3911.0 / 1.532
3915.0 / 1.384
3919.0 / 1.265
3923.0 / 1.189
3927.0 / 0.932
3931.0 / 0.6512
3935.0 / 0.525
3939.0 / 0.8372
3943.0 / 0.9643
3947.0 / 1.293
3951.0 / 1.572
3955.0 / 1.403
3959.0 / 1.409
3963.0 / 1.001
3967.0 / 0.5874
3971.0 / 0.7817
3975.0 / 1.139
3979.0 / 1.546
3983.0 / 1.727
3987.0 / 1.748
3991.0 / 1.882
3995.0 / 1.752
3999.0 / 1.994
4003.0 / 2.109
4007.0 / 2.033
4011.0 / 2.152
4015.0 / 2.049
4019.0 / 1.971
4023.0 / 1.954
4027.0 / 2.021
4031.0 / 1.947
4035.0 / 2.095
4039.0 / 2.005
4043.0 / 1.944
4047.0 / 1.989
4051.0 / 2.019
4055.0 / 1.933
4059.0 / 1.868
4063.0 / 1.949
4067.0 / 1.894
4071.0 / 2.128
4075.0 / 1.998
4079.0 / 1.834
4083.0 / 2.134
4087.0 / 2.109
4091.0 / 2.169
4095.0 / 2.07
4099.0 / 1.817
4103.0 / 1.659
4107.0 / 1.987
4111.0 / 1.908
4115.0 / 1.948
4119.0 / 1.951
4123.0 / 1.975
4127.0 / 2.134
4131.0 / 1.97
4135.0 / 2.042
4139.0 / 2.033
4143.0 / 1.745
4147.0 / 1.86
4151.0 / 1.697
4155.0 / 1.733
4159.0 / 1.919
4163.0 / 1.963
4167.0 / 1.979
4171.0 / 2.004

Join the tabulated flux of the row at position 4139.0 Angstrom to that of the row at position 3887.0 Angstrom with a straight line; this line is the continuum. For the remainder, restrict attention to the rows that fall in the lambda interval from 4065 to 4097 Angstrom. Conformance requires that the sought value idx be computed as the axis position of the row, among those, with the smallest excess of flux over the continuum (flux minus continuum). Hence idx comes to 4079.0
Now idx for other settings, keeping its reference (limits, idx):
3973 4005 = 3975.0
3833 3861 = 3839.0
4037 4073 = 4067.0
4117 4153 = 4151.0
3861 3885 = 3875.0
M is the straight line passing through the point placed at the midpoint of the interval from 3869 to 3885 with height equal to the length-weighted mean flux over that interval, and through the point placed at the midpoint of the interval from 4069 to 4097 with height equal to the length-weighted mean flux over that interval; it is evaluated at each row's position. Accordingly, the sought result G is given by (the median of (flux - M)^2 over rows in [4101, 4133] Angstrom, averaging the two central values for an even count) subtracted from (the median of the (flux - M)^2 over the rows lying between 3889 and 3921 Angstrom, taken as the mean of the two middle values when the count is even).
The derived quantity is -0.04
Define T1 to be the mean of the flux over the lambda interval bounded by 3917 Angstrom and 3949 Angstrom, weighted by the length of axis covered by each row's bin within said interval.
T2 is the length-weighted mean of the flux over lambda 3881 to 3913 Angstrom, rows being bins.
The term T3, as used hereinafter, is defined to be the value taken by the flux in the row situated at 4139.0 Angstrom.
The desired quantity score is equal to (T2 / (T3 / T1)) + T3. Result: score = 2.62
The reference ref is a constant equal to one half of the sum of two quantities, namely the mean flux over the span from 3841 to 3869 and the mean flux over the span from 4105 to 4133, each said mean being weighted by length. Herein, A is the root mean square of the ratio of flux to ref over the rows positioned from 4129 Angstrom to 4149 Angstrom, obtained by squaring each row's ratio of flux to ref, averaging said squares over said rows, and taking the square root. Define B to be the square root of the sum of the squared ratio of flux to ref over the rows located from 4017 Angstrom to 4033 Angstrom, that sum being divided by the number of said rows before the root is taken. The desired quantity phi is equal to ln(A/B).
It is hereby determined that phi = 0.0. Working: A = 1.33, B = 1.36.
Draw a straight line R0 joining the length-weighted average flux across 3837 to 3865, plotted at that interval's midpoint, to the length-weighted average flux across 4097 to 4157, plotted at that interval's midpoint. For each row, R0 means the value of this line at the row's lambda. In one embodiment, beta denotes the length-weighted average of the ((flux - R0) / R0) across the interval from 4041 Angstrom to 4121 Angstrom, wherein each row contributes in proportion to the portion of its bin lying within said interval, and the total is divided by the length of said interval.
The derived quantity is 0.14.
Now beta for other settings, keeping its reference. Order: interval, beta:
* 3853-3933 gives 0.06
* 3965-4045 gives 0.22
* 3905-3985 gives -0.05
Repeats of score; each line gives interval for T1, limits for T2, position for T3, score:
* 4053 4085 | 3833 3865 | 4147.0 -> 2.77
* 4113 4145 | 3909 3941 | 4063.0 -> 3.00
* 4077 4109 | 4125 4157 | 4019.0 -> 3.87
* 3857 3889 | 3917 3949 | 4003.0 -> 2.53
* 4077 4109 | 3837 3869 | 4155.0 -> 2.74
